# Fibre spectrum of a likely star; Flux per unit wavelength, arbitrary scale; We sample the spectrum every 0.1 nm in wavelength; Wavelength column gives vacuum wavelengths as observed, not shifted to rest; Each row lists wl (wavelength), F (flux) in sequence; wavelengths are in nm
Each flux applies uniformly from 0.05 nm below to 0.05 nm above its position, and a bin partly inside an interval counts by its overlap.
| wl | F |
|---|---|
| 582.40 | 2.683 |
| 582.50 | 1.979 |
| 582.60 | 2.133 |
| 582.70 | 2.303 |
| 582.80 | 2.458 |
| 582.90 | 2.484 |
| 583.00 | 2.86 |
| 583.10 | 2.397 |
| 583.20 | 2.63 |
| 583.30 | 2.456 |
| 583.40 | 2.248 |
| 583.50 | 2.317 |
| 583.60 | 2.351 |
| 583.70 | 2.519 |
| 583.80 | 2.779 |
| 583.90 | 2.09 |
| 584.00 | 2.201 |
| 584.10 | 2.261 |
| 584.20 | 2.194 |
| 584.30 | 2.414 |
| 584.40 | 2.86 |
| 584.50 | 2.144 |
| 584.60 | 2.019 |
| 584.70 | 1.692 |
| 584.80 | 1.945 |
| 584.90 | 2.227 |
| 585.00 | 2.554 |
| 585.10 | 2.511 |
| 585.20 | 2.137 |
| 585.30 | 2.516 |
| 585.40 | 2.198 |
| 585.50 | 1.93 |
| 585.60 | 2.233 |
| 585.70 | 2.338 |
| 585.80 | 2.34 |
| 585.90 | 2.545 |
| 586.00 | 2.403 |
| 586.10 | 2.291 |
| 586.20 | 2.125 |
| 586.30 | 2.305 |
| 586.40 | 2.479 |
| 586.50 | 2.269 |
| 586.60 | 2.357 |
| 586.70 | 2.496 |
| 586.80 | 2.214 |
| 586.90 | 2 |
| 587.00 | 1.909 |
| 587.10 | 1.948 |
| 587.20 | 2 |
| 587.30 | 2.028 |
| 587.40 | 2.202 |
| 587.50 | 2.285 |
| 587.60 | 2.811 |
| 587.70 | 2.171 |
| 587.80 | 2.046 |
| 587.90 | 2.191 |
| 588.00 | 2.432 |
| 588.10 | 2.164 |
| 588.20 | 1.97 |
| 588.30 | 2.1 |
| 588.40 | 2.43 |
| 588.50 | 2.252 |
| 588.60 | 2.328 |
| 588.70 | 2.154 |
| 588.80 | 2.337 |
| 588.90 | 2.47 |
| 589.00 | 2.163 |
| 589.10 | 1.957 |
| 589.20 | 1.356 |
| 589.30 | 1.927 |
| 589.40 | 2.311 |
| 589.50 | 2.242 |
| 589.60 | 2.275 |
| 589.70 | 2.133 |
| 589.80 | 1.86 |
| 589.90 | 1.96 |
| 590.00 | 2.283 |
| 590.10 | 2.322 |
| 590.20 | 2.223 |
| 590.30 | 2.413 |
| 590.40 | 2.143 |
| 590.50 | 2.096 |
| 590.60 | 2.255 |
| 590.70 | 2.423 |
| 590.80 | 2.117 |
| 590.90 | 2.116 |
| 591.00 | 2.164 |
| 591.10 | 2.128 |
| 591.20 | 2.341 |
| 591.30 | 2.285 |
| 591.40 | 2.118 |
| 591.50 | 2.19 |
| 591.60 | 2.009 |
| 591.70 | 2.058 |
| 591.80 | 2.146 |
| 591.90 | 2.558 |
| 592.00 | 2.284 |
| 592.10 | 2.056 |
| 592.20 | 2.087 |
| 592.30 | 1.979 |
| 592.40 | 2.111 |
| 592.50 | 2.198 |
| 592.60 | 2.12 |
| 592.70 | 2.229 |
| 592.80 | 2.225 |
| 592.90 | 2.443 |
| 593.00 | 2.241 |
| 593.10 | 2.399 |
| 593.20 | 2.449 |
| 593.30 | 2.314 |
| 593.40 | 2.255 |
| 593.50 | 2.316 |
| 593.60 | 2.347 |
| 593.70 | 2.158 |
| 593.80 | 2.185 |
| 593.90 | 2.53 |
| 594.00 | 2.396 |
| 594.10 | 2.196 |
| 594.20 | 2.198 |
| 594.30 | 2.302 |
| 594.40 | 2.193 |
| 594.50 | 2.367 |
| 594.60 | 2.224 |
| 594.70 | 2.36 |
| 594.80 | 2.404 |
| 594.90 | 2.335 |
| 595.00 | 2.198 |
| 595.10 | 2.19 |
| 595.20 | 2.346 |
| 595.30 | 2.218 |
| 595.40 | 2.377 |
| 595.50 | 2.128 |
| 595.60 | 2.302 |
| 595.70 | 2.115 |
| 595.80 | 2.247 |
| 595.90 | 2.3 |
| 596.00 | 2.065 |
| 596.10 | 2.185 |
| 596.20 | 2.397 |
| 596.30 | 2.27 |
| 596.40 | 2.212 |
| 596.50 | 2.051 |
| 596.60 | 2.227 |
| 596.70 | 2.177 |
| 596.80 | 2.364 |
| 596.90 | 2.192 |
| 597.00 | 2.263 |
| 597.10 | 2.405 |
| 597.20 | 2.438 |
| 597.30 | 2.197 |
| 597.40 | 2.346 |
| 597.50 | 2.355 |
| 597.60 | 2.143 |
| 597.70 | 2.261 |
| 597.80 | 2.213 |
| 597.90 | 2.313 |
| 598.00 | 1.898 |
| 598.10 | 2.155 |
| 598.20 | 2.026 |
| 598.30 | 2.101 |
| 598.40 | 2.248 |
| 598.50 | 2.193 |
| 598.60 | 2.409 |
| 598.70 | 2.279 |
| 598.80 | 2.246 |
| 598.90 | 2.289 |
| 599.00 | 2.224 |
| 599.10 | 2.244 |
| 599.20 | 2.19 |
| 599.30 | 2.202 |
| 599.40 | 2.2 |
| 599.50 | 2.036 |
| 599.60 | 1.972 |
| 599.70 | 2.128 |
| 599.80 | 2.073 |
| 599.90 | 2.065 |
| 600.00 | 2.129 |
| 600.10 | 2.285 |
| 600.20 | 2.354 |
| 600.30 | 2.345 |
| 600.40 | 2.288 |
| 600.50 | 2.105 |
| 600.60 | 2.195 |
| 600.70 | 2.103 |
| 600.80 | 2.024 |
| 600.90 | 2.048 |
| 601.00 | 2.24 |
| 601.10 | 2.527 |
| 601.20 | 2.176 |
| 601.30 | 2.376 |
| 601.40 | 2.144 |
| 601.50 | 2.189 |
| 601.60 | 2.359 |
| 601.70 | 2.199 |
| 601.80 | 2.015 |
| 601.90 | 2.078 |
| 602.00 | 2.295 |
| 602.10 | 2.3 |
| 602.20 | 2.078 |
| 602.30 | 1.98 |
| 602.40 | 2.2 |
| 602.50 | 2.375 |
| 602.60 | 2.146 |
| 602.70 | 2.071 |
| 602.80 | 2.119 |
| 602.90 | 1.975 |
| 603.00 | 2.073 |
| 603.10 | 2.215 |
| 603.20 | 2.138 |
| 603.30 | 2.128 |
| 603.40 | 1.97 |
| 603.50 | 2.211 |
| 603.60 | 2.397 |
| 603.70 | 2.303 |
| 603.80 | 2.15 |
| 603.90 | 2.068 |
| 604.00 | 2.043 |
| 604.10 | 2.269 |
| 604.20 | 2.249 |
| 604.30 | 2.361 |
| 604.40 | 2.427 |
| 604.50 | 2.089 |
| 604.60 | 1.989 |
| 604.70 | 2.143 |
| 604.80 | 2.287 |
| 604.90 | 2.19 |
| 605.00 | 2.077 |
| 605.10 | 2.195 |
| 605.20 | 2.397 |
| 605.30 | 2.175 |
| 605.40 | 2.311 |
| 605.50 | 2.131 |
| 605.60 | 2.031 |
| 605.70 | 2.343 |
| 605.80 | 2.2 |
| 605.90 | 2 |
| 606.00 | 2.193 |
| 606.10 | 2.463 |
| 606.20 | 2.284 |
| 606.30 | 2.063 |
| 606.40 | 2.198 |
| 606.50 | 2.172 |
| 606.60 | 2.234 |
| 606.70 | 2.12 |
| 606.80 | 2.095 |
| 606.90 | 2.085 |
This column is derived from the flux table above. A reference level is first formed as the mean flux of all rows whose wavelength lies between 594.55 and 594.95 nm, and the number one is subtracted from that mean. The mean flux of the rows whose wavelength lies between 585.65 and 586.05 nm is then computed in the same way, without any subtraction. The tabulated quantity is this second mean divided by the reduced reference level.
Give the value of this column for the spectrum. 1.81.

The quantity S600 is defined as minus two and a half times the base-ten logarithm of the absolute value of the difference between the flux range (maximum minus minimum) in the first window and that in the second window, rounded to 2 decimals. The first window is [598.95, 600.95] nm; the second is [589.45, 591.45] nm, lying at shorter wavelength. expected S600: 1.86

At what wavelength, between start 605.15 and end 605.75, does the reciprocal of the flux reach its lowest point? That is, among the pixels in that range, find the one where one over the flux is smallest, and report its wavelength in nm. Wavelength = 605.20 nm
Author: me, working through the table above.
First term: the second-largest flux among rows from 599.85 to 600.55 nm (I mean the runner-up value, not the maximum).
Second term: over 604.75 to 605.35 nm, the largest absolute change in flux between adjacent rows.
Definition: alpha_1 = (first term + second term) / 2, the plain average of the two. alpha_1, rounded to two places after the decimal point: 1.28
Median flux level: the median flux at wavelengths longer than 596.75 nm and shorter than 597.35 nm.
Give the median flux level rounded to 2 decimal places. 2.31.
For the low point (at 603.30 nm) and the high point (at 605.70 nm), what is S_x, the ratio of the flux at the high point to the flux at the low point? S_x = 1.10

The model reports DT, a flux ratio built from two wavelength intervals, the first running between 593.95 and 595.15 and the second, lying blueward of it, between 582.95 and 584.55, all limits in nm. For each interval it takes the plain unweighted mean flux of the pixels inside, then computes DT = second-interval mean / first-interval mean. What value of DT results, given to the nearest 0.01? 1.06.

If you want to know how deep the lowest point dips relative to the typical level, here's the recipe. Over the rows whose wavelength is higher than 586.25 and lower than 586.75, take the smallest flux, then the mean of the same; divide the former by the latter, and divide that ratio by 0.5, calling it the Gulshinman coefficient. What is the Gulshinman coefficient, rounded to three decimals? 1.906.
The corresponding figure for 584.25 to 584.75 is 1.520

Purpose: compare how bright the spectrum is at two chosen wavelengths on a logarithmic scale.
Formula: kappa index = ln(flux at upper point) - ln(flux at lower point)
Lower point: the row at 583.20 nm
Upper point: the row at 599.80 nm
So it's -0.24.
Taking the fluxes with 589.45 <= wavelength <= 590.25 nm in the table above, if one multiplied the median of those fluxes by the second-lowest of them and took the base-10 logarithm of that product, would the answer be 0.64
